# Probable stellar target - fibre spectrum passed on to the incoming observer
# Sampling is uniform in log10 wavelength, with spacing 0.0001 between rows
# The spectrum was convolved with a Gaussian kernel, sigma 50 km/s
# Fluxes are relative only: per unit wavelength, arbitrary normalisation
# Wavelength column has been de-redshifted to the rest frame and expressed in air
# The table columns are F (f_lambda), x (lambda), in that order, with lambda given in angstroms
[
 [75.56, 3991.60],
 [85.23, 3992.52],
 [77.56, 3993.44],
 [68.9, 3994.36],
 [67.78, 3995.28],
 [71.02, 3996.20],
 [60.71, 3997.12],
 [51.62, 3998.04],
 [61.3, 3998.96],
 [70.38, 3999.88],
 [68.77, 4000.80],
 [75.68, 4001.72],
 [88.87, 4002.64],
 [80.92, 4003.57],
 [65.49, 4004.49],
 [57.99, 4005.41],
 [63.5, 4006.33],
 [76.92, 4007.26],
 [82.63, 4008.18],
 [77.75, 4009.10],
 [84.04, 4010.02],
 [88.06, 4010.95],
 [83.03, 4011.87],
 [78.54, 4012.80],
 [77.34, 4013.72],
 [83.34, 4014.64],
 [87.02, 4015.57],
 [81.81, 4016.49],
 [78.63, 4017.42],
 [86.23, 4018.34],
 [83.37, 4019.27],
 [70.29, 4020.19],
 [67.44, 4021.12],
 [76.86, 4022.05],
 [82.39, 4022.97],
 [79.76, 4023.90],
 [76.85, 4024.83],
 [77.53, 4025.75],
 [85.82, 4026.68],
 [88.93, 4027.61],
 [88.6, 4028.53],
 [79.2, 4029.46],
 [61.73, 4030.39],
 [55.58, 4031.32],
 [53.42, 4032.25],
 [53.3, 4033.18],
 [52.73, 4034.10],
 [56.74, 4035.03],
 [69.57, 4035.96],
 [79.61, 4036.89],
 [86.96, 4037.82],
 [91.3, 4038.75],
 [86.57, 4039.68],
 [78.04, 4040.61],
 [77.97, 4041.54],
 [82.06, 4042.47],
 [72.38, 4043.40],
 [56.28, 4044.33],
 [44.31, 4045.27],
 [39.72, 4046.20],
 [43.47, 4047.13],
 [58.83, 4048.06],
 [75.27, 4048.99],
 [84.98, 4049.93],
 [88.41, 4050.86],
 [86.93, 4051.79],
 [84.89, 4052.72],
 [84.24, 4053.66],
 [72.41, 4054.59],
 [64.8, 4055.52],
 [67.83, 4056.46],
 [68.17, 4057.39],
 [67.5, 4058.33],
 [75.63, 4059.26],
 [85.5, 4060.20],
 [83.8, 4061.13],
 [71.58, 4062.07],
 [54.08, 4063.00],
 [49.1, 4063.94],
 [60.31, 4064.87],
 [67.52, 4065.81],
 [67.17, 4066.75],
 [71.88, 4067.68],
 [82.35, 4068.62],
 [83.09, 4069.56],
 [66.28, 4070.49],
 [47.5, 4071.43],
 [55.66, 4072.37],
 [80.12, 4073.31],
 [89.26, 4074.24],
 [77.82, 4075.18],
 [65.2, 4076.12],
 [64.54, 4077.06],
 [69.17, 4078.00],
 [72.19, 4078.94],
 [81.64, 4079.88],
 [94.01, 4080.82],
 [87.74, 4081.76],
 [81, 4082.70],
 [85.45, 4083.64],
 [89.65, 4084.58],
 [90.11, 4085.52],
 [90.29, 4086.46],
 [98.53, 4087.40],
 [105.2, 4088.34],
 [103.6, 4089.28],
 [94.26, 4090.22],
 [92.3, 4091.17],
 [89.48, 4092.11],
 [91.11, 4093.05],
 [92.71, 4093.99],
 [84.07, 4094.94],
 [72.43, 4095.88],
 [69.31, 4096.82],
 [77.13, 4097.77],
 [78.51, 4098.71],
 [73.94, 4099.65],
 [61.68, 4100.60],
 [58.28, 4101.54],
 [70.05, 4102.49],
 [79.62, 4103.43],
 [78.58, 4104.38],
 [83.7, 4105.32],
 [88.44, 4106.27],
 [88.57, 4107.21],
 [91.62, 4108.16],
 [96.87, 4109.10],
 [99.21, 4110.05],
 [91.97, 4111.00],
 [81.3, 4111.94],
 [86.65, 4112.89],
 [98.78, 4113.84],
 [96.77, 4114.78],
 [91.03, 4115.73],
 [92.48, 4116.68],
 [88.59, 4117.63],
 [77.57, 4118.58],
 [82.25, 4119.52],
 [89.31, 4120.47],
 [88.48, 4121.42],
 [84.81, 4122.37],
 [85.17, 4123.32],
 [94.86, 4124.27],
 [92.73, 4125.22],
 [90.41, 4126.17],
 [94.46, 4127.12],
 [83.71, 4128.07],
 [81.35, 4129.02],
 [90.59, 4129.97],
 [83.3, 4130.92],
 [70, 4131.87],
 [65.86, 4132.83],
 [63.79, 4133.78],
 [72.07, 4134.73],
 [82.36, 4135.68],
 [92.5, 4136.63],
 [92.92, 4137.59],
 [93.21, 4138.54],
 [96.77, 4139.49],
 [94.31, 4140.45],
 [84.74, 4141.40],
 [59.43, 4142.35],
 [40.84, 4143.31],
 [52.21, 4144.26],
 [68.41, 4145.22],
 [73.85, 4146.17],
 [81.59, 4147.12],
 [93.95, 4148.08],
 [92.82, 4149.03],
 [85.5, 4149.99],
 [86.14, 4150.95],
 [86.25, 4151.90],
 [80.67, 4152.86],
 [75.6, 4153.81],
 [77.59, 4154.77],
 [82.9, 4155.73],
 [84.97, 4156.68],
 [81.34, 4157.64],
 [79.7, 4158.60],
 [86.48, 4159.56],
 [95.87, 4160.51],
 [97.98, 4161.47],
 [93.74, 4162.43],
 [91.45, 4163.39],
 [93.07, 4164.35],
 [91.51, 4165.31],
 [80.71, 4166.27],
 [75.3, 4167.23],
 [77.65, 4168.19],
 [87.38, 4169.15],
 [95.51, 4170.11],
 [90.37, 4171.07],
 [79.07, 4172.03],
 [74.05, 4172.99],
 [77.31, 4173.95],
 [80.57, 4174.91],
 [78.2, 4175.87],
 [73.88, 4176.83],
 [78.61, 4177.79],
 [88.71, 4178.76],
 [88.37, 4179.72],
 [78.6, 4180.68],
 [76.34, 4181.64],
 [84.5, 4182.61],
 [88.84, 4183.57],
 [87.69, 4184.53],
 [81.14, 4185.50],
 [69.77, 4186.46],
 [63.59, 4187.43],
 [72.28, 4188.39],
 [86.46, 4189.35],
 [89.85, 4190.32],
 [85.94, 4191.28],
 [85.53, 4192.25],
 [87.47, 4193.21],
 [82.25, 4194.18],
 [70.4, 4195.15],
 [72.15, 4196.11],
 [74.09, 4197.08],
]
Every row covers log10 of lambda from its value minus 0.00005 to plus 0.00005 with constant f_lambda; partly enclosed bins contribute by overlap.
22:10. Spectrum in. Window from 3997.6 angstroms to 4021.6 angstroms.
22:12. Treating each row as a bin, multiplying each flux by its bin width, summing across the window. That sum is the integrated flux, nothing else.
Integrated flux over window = 1820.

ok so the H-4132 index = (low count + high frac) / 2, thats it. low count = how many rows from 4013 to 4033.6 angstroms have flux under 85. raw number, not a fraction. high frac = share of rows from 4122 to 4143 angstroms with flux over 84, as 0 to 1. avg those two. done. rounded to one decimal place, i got 8.8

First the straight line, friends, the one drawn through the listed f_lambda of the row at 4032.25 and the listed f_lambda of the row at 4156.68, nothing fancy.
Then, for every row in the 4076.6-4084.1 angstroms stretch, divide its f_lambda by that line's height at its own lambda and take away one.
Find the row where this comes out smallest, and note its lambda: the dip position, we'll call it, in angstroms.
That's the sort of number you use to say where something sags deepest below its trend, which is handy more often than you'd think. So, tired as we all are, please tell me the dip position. 4077.06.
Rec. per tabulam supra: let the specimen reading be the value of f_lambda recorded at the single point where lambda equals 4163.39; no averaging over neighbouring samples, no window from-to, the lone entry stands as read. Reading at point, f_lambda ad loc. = 91.45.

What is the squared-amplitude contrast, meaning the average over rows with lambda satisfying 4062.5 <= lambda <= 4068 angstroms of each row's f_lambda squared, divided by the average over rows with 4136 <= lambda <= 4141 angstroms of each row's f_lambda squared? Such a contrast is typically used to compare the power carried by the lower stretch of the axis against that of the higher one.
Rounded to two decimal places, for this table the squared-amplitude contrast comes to 0.44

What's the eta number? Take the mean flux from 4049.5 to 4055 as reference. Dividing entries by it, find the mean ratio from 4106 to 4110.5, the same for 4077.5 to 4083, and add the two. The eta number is 2.08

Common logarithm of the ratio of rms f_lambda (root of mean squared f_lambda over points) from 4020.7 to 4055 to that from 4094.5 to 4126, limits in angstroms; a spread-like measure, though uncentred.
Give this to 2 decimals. -0.06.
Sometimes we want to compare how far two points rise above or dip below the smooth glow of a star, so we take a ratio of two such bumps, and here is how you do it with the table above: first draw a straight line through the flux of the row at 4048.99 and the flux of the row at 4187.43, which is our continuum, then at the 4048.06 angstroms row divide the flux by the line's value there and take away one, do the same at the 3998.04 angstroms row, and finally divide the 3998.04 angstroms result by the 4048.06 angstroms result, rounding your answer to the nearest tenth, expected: 1.6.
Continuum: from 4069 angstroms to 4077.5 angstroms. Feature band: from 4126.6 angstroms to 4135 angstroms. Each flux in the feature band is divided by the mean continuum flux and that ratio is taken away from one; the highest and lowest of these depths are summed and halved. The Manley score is -0.13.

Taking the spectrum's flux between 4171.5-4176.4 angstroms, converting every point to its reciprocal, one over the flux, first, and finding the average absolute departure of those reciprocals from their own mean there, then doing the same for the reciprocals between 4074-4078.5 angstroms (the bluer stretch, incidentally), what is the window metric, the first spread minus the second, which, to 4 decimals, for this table -0.0012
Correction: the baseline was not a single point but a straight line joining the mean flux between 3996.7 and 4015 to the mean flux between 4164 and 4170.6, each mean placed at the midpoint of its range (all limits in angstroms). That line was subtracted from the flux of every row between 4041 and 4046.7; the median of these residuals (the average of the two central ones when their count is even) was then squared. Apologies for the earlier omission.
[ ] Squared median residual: 152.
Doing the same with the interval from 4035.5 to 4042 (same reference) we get 12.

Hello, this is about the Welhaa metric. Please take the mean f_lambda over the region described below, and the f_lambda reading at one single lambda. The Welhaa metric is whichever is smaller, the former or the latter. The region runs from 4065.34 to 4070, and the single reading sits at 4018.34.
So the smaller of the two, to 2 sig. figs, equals 74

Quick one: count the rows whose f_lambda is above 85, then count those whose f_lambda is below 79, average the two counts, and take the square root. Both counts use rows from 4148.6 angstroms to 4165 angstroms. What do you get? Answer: 2.449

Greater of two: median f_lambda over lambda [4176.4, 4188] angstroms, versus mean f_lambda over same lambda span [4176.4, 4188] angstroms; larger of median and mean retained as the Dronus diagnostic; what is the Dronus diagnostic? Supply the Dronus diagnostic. 80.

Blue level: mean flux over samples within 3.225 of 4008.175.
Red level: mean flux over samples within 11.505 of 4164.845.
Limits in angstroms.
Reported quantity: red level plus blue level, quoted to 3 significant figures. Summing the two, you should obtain 160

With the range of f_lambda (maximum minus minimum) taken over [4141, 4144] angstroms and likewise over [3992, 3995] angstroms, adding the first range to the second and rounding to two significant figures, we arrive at 60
